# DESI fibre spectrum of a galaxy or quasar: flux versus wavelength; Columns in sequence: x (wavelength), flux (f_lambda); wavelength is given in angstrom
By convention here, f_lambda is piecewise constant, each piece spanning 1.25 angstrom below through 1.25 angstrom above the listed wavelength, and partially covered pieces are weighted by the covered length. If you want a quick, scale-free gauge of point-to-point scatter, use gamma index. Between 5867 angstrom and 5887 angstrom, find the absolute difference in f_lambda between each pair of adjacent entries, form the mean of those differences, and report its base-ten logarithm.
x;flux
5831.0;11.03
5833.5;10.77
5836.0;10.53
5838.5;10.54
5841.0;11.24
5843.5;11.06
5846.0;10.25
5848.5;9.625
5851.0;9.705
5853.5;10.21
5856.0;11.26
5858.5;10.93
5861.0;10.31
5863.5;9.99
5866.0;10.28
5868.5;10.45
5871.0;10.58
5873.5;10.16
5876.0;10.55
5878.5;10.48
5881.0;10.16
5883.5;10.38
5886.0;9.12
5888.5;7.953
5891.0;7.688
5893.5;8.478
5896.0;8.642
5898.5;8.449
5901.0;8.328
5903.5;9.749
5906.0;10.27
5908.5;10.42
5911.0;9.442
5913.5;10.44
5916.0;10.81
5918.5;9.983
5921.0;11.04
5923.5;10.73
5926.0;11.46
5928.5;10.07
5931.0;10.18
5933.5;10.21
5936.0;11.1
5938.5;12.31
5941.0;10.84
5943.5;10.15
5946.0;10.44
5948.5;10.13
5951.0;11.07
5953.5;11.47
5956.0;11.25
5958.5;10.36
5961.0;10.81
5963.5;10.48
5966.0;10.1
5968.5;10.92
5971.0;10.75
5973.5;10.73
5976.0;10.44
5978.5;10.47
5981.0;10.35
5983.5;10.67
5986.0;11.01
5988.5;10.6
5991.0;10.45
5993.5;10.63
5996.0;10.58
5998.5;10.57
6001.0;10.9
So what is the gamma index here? -0.40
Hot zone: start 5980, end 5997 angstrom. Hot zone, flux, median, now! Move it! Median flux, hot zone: 10.6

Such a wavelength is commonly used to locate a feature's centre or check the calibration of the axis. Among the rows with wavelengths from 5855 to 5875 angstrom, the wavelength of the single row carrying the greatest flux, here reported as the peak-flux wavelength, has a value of 5856.0 angstrom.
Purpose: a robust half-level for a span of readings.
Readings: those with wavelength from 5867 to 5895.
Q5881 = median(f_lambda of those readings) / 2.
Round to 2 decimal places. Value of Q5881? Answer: 5.08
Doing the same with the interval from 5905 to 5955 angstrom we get 5.22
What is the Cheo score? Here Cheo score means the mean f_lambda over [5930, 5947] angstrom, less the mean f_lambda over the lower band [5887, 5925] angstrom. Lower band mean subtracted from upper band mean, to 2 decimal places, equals 1.25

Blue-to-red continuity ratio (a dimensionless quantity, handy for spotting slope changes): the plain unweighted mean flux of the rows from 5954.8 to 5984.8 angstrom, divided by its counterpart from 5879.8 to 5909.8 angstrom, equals 1.16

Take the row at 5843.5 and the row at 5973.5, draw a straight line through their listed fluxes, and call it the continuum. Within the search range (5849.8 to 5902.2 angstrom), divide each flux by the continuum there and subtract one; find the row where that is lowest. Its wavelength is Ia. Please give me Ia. 5891.0 angstrom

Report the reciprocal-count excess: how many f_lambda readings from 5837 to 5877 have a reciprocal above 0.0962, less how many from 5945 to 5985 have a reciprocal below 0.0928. 3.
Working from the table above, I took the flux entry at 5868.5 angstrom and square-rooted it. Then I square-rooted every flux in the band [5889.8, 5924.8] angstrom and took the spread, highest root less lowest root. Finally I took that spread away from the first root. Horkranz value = 2.68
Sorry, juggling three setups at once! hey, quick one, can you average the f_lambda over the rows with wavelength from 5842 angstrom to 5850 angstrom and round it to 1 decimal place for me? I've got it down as 10.3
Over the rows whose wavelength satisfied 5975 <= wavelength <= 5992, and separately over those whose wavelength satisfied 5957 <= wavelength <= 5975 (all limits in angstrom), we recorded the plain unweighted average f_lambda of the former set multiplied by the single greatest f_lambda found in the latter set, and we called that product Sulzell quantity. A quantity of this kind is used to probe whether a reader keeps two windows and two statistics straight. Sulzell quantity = 115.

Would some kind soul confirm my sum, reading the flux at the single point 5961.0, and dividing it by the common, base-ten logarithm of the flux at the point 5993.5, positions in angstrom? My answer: 10.5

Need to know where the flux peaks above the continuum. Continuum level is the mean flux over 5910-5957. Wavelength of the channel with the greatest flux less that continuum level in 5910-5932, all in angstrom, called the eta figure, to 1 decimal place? 5926.0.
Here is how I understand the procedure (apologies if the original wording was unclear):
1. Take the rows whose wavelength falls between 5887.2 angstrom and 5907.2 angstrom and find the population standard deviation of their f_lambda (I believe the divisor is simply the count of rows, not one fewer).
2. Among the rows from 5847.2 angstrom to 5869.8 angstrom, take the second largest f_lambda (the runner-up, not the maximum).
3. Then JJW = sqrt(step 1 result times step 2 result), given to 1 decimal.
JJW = 3.0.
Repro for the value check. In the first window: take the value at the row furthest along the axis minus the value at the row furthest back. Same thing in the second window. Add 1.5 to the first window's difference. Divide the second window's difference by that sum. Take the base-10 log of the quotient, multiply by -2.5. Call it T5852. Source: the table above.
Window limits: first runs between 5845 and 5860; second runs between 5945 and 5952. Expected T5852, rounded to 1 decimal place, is 1.3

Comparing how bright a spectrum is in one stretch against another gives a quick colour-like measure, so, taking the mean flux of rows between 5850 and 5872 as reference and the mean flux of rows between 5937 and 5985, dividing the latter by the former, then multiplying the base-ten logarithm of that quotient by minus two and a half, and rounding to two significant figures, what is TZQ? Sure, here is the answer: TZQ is -0.032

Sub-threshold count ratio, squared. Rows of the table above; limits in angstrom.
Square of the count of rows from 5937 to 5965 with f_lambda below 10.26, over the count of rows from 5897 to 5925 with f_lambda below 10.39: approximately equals 0.111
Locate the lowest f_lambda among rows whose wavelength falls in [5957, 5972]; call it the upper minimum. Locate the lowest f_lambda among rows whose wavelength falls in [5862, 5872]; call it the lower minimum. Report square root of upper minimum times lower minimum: 10.0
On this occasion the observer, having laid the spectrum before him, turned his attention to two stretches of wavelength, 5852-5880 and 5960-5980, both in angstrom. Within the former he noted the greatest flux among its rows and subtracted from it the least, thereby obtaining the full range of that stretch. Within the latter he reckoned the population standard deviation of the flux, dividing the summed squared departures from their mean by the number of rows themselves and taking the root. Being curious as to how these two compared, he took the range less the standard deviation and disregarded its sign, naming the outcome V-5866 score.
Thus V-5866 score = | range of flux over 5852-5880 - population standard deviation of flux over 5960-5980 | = 1.0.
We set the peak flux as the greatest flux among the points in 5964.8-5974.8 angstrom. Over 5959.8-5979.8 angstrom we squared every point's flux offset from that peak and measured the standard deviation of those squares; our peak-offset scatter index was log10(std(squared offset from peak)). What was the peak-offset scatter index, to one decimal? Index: -0.7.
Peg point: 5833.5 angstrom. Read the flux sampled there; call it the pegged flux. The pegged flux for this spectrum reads 10.77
